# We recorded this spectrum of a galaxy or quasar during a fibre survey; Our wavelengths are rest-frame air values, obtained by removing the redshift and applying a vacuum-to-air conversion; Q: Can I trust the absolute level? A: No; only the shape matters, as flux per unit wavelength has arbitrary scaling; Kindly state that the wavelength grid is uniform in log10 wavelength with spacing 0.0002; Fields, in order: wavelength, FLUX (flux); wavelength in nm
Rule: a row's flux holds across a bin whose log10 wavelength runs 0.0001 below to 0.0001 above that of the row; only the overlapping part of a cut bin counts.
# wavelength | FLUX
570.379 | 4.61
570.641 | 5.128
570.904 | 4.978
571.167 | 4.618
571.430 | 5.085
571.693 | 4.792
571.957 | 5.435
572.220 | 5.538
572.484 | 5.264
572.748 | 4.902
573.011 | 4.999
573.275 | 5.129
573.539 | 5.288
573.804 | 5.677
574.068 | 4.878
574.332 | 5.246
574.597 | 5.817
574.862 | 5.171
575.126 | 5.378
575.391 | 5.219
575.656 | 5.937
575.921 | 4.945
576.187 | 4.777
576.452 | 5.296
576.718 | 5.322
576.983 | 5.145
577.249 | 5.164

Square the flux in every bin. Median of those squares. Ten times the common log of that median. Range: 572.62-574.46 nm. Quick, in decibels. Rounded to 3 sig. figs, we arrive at 14.2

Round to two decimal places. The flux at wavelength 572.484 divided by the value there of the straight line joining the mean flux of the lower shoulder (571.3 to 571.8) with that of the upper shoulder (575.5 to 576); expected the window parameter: 1.04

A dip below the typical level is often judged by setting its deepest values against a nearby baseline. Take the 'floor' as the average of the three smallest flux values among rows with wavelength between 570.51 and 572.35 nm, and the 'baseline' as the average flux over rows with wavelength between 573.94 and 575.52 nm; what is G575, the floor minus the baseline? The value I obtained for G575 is -0.49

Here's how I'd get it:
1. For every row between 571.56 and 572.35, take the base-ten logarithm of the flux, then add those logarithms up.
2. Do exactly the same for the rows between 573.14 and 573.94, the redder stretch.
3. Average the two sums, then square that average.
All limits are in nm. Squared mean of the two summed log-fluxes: 4.72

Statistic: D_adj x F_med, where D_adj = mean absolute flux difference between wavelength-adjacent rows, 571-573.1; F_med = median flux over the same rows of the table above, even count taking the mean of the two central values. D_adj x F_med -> 1.6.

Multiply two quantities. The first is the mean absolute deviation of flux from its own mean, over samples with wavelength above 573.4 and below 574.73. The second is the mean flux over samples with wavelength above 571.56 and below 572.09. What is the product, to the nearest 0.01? 1.50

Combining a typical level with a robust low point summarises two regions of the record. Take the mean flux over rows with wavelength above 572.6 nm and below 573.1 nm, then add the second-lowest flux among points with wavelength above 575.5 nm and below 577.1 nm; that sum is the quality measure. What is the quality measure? 9.9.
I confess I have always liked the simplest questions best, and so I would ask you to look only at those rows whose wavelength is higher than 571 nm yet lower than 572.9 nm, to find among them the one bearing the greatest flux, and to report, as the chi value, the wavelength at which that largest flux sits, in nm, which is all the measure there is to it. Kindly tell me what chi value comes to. 572.220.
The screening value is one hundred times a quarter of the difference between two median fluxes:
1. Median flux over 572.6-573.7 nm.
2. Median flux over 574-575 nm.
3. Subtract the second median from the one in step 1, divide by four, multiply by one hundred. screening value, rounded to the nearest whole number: -4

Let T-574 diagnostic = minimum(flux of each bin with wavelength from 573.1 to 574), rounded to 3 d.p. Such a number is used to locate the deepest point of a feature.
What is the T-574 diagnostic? 5.129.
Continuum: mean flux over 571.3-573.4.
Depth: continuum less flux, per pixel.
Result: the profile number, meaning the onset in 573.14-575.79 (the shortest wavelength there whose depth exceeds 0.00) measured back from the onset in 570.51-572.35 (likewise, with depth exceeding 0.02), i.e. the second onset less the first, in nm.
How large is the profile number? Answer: -2.37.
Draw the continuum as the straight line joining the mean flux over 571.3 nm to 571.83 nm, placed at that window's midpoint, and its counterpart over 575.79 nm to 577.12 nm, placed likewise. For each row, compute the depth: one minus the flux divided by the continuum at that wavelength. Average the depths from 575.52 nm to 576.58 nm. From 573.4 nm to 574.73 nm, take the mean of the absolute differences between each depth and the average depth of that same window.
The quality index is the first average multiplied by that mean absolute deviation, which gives -0.0018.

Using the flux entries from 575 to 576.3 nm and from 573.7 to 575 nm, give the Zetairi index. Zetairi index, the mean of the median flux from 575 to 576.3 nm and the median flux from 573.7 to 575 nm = 5.23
